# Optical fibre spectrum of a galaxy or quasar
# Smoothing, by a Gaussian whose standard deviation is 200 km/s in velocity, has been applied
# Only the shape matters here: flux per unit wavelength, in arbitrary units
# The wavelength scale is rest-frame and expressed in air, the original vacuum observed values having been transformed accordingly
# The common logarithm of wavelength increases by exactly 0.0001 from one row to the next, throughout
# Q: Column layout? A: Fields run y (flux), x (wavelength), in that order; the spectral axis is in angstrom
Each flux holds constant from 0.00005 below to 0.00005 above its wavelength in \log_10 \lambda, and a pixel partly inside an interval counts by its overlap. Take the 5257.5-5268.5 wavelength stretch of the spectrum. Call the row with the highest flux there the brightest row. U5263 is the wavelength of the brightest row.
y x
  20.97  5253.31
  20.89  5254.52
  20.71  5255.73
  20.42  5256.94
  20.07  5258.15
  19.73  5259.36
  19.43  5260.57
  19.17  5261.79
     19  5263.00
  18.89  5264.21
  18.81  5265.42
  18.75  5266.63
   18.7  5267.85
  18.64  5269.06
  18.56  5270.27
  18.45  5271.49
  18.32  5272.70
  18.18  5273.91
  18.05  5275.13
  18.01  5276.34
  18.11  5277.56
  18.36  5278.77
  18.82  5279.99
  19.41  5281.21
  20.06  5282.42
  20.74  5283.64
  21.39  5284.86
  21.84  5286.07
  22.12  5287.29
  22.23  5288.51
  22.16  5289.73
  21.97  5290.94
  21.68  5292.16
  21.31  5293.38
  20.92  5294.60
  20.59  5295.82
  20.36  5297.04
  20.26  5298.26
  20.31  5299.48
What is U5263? 5258.15 angstrom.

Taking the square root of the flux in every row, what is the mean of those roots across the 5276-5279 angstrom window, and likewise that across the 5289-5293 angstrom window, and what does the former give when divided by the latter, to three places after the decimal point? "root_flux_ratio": 0.910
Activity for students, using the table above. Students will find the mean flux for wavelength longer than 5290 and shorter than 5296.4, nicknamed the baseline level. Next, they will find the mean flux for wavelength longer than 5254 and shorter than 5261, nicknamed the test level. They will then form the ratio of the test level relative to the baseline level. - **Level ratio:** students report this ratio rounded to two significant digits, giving 0.95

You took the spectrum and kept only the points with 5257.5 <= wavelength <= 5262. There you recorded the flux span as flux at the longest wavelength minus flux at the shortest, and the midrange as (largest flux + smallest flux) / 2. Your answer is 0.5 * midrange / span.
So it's -11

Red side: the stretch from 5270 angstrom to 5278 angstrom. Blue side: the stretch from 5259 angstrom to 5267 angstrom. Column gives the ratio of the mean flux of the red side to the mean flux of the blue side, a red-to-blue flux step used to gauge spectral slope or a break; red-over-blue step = 0.95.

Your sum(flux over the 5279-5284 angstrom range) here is 79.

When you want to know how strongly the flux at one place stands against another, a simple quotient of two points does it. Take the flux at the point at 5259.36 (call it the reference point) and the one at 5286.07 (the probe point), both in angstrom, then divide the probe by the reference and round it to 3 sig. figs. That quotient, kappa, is 1.11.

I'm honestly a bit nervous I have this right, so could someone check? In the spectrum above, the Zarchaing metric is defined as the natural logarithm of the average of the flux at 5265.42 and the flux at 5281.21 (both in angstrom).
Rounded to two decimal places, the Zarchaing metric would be 2.95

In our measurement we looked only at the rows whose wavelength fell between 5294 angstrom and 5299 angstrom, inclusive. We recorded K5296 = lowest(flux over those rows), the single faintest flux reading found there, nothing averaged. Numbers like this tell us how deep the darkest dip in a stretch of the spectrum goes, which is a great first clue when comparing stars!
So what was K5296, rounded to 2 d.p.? 20.26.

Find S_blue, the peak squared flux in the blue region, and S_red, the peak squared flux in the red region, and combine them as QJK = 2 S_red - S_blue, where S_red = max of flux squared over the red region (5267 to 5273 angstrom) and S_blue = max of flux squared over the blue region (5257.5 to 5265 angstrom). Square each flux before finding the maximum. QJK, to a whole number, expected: 297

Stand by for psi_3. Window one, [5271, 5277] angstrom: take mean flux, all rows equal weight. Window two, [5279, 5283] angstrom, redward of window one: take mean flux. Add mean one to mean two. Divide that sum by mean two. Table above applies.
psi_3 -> 1.94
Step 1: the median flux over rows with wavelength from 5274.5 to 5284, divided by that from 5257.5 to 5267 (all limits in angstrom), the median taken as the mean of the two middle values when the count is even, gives 0.97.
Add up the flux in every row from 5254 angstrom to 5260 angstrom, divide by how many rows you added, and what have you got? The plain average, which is 20.4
